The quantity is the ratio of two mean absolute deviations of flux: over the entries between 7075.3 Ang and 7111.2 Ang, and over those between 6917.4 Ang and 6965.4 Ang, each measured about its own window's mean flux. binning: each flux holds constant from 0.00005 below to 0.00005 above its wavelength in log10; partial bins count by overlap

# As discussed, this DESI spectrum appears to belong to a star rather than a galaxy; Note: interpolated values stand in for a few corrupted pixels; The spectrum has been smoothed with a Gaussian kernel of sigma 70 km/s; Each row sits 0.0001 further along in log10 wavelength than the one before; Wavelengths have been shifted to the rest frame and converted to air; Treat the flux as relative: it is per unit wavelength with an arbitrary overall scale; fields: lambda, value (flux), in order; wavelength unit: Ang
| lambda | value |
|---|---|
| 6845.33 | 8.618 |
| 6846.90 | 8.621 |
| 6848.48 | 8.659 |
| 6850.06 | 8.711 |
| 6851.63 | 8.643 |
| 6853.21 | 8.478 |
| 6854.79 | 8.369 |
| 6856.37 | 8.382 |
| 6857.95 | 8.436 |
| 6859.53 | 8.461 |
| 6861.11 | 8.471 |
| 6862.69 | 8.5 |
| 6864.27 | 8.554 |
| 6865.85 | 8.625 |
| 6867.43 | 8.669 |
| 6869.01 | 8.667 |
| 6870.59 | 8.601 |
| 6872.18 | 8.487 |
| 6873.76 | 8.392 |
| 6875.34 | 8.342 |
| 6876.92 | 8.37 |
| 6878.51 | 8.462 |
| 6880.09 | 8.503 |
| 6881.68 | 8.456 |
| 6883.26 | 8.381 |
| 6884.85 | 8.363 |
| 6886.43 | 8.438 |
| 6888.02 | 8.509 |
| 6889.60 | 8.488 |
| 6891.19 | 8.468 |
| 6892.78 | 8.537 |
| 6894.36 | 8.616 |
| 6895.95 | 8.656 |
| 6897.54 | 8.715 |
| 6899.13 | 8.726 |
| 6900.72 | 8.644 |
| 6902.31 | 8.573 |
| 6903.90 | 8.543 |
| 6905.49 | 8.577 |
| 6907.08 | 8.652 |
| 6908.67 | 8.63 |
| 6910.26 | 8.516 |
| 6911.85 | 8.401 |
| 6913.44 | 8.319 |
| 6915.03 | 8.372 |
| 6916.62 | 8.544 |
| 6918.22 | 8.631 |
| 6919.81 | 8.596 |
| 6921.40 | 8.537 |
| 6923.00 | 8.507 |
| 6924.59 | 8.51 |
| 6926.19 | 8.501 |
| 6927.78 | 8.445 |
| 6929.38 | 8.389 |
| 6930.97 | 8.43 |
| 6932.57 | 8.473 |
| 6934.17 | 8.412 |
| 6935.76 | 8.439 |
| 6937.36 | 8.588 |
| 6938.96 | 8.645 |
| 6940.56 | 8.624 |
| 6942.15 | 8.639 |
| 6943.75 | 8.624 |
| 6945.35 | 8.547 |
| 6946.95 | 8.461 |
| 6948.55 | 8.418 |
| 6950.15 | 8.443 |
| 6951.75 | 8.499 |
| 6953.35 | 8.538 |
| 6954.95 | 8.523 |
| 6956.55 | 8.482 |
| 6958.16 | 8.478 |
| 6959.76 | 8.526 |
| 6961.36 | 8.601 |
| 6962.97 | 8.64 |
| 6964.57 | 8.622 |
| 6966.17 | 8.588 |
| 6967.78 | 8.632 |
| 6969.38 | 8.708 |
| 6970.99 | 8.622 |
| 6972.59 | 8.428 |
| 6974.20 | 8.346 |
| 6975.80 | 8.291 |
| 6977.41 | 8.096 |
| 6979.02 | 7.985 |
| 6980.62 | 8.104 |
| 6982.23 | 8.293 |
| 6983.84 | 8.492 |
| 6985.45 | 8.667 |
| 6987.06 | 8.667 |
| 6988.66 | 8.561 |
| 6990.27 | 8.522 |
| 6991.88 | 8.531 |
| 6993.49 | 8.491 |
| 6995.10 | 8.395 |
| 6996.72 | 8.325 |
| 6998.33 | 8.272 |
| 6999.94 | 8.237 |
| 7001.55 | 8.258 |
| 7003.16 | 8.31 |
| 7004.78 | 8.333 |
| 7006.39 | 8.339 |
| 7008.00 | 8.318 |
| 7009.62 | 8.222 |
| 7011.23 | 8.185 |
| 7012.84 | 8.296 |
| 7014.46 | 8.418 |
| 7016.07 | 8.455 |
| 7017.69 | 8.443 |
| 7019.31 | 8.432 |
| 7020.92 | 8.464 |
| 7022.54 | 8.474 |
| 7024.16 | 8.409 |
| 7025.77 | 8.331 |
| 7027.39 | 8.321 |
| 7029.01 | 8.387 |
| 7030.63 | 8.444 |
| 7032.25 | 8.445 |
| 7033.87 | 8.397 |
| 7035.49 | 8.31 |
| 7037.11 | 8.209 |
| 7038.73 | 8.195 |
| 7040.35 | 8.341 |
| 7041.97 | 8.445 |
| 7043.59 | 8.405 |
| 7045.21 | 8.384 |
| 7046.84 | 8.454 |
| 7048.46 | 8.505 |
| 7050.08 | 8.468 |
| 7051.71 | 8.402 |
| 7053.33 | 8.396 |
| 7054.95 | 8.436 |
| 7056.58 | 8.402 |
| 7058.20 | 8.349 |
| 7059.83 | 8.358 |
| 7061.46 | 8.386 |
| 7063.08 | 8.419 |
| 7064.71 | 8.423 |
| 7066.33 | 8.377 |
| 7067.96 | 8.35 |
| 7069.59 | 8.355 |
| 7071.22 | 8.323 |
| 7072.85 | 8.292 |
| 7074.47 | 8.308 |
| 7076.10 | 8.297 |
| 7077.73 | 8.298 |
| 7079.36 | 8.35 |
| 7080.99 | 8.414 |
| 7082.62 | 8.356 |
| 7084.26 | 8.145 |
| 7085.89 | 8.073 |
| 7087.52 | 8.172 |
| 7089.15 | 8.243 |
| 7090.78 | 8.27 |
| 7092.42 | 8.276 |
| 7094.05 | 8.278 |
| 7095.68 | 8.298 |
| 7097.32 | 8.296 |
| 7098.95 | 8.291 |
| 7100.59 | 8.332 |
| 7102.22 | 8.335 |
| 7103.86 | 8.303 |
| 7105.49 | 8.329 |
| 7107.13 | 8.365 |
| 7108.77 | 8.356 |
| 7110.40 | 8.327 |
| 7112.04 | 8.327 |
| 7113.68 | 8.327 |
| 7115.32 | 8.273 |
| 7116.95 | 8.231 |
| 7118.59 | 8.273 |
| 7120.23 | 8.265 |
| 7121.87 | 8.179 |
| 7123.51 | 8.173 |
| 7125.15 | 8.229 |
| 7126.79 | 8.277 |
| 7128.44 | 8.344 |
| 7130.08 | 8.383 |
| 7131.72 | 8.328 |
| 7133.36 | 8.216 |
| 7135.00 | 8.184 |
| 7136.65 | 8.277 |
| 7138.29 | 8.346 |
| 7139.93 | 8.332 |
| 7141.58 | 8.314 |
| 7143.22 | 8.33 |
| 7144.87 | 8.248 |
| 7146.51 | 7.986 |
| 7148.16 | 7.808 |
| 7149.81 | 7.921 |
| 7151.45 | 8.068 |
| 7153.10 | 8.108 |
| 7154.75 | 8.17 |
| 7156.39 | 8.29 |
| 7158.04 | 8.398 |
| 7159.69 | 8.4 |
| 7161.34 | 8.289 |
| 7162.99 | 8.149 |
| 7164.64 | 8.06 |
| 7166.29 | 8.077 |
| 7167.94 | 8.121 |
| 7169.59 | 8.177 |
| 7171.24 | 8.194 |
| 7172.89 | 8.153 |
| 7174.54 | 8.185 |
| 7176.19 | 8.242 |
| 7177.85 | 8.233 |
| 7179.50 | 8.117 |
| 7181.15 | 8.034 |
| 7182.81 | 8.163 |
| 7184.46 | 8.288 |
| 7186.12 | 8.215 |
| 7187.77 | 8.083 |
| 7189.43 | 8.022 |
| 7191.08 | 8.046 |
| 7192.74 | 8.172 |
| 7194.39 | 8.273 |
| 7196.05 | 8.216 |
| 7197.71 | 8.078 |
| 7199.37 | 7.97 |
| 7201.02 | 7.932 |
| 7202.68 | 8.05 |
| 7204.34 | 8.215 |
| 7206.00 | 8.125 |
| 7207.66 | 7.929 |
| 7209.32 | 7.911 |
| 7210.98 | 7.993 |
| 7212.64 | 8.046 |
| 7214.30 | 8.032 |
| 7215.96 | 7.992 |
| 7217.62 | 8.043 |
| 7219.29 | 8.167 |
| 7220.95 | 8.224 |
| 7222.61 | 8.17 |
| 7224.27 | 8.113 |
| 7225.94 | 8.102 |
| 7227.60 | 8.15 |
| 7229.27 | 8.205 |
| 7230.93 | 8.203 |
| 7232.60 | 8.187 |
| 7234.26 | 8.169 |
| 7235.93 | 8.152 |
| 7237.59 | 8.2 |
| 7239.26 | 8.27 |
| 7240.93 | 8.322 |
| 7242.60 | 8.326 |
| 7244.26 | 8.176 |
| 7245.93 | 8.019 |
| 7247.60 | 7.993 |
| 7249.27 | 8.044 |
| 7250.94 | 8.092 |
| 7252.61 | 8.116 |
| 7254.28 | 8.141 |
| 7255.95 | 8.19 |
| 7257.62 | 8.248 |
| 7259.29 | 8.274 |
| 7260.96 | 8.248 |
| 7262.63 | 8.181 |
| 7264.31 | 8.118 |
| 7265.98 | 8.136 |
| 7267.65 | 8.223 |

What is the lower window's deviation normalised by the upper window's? 1.26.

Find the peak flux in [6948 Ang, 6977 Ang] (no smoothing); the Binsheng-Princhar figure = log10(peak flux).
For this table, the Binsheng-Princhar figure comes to 0.940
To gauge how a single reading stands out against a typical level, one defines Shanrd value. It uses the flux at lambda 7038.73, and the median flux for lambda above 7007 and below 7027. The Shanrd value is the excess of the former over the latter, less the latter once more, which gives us -8.6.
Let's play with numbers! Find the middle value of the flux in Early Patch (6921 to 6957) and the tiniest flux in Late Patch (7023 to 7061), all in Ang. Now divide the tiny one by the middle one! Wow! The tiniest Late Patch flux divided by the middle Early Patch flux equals 0.964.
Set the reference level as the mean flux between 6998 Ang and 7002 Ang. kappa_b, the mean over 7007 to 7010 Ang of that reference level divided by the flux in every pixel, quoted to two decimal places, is 1.00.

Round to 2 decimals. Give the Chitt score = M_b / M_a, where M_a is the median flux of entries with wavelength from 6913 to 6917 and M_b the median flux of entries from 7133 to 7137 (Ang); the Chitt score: 0.98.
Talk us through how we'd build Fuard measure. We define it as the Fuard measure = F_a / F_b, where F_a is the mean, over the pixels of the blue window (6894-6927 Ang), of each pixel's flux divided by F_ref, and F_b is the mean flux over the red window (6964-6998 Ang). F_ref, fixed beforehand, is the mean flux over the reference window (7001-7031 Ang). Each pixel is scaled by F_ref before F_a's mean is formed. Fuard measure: 0.121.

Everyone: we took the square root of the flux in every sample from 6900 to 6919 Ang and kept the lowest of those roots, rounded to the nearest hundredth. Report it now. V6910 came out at 2.88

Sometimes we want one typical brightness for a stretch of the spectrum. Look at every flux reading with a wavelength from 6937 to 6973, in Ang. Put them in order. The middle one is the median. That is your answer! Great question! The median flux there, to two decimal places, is 8.59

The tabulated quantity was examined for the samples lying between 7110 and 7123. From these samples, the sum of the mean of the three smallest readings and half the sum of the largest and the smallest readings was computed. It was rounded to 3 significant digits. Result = 16.5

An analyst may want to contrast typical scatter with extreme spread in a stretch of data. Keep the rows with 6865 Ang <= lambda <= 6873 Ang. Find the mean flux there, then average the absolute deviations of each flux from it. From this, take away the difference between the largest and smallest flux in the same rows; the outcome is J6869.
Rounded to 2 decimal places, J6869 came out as -0.13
